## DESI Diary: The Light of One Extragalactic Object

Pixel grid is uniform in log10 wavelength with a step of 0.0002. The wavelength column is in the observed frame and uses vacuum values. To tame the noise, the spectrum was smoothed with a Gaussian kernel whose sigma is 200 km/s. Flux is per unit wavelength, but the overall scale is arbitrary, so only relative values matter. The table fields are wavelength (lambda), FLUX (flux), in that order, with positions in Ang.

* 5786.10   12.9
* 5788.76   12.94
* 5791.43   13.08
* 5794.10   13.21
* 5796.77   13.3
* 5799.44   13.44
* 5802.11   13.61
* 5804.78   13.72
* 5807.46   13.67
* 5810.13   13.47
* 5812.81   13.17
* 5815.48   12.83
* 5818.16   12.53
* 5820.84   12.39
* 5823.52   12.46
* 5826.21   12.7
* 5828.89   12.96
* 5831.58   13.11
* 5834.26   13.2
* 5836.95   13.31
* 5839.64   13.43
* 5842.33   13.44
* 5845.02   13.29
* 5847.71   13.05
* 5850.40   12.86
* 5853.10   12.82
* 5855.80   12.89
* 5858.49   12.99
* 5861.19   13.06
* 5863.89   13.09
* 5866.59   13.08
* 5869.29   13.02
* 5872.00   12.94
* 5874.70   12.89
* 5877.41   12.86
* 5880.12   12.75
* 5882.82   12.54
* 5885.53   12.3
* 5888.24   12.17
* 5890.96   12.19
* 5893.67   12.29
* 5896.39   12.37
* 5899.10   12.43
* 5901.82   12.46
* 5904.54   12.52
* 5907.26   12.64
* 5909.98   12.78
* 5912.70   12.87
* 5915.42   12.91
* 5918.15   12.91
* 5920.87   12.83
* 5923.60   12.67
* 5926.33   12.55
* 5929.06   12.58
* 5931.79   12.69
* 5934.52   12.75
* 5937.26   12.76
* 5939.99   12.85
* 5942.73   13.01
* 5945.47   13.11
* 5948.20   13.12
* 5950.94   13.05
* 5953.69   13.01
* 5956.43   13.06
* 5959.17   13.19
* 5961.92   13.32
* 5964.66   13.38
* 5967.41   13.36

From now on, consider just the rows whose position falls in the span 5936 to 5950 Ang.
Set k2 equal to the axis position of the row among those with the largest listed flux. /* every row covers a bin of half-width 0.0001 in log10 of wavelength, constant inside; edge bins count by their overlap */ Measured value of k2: 5948.20 Ang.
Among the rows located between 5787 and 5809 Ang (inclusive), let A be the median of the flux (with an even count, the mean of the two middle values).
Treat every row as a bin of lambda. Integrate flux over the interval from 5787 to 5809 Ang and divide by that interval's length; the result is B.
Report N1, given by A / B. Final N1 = 1.00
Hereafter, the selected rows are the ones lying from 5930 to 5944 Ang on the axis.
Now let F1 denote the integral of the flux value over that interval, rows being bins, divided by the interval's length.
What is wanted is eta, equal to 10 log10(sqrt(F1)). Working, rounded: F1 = 12.8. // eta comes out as 5.536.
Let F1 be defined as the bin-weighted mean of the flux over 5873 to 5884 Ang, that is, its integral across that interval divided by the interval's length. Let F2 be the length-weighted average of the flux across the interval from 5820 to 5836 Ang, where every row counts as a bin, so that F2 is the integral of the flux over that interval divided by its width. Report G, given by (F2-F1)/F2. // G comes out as 0.004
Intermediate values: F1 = 12.8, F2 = 12.8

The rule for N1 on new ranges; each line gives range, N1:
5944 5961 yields 1.00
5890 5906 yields 1.00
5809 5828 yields 0.99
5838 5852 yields 1.01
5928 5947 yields 0.99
